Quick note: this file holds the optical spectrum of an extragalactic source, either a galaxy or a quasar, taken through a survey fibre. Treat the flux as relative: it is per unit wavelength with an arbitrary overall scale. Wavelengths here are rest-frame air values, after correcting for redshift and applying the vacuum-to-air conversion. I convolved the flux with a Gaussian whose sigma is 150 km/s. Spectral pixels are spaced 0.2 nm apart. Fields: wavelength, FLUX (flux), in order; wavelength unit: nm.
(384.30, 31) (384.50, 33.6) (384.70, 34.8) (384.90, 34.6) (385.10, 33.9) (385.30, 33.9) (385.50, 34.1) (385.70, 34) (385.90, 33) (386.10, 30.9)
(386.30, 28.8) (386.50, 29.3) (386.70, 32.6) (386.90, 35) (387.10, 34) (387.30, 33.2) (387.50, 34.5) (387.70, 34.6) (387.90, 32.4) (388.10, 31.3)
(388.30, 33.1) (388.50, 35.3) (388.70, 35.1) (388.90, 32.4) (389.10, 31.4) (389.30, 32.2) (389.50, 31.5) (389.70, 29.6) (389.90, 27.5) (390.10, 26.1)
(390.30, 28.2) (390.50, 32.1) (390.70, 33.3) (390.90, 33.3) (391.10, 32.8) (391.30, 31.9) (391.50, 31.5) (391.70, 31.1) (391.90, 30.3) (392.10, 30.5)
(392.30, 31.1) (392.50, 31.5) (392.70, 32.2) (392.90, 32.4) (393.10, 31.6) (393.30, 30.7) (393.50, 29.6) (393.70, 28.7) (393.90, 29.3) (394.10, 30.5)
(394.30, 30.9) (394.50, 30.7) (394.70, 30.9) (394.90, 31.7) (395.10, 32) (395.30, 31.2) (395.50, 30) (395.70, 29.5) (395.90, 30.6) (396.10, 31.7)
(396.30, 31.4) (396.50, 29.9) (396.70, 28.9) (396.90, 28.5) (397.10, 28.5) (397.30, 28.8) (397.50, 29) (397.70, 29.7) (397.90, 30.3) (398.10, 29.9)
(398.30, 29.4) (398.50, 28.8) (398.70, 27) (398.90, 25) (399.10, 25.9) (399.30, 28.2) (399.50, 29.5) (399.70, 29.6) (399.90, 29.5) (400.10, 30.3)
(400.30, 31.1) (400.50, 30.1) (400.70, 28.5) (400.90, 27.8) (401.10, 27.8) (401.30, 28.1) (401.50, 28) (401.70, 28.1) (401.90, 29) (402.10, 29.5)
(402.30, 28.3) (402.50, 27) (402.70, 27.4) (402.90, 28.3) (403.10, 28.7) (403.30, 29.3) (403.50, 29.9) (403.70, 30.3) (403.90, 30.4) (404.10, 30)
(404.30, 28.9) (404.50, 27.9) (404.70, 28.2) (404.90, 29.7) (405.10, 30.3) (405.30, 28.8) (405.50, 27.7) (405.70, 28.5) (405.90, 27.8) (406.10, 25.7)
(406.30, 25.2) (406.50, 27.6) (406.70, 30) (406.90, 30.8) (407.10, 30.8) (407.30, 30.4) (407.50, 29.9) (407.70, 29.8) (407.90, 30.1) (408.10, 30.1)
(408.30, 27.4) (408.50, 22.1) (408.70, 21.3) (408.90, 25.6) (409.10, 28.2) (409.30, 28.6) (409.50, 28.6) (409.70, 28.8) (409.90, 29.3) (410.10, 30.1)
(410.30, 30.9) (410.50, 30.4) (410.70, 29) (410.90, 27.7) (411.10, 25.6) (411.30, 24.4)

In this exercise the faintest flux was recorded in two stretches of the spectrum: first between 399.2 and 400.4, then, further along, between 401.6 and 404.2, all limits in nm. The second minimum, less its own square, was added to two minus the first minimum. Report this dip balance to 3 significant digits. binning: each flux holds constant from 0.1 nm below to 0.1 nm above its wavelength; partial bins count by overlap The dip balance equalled -728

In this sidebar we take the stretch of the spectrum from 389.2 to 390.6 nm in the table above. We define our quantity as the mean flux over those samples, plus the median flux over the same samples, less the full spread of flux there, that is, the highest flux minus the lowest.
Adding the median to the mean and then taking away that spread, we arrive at 53.1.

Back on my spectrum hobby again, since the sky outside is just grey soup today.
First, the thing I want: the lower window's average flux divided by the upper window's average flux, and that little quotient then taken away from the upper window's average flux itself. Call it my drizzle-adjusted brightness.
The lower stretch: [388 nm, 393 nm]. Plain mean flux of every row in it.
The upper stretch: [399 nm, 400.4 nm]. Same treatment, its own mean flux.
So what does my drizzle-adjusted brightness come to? 28.1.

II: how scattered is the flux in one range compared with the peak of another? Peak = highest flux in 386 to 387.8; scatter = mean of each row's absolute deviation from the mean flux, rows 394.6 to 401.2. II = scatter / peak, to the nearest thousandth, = 0.034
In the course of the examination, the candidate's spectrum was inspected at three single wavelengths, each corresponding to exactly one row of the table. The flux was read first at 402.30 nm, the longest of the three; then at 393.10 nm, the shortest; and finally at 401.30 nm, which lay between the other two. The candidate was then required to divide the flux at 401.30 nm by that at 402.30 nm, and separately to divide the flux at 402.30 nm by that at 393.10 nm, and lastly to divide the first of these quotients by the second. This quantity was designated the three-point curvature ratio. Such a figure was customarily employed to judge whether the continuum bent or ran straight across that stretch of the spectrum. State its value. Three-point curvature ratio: 1.11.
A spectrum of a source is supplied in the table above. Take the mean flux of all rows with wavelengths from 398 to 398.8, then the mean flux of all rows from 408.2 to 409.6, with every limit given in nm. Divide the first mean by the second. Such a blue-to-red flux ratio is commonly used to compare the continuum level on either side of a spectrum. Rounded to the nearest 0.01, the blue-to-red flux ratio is 1.11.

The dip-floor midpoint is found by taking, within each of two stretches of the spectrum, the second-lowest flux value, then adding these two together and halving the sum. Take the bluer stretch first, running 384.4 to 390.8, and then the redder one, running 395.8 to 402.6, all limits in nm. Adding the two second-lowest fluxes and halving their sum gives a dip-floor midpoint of 26.7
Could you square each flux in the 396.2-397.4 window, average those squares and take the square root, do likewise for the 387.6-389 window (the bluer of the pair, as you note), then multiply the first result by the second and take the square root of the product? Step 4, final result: 31.4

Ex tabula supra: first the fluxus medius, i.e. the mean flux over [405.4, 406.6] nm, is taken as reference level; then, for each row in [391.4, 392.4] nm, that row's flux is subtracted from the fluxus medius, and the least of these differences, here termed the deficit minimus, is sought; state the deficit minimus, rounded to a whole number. -4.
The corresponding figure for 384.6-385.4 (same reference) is -8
